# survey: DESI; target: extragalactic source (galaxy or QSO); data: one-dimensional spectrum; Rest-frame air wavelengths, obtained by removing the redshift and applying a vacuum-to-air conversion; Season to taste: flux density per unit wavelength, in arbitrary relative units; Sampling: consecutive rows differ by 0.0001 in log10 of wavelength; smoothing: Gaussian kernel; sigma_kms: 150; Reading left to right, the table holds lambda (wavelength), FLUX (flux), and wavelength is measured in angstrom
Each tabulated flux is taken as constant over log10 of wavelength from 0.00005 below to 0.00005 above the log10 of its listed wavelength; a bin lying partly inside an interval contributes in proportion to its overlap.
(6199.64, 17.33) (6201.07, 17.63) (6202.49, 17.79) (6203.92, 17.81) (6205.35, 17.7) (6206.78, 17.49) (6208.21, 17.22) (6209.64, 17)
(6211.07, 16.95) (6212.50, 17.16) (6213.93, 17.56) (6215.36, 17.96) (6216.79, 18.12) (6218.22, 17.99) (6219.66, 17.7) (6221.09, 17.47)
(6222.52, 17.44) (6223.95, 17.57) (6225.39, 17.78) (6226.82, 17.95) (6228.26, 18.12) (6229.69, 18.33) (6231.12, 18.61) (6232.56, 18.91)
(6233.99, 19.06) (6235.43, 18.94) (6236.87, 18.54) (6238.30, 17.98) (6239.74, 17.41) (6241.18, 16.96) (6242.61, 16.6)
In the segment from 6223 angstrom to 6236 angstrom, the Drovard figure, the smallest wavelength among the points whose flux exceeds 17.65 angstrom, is 6225.39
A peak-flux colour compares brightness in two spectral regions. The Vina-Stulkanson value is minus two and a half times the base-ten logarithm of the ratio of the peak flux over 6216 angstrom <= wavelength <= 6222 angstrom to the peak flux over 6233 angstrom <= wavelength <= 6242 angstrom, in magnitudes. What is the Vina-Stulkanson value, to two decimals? 0.05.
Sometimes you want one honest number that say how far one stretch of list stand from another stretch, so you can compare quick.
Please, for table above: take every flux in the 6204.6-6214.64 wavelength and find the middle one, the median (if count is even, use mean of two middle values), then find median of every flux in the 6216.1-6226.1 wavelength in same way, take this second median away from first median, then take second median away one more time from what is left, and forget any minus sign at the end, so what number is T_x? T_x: 18.2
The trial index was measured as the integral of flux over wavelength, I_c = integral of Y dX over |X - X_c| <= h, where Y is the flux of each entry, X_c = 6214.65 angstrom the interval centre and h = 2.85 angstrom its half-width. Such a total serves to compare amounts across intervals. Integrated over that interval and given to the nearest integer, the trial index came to 101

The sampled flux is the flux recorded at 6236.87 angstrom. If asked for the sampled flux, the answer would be 18.54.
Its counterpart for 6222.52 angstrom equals 17.44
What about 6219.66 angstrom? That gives 17.7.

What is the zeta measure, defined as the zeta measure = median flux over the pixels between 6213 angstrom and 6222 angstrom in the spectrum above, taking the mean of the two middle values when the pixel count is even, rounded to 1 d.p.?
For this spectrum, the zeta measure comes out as 17.8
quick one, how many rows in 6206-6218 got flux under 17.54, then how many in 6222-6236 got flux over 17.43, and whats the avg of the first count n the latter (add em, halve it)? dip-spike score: 7.5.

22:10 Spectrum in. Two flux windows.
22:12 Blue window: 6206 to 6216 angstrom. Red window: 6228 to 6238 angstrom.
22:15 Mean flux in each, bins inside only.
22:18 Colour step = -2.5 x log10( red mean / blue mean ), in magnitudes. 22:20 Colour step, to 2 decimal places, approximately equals -0.08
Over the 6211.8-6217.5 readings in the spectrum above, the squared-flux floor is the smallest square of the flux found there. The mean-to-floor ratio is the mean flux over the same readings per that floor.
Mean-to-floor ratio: 0.0601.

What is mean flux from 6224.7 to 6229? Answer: 18.0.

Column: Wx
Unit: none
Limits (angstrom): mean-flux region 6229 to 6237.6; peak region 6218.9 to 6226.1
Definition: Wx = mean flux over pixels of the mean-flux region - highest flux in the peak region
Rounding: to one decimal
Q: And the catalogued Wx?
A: 1.0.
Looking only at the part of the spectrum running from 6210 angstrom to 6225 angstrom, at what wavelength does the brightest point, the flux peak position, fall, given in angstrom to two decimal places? 6216.79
